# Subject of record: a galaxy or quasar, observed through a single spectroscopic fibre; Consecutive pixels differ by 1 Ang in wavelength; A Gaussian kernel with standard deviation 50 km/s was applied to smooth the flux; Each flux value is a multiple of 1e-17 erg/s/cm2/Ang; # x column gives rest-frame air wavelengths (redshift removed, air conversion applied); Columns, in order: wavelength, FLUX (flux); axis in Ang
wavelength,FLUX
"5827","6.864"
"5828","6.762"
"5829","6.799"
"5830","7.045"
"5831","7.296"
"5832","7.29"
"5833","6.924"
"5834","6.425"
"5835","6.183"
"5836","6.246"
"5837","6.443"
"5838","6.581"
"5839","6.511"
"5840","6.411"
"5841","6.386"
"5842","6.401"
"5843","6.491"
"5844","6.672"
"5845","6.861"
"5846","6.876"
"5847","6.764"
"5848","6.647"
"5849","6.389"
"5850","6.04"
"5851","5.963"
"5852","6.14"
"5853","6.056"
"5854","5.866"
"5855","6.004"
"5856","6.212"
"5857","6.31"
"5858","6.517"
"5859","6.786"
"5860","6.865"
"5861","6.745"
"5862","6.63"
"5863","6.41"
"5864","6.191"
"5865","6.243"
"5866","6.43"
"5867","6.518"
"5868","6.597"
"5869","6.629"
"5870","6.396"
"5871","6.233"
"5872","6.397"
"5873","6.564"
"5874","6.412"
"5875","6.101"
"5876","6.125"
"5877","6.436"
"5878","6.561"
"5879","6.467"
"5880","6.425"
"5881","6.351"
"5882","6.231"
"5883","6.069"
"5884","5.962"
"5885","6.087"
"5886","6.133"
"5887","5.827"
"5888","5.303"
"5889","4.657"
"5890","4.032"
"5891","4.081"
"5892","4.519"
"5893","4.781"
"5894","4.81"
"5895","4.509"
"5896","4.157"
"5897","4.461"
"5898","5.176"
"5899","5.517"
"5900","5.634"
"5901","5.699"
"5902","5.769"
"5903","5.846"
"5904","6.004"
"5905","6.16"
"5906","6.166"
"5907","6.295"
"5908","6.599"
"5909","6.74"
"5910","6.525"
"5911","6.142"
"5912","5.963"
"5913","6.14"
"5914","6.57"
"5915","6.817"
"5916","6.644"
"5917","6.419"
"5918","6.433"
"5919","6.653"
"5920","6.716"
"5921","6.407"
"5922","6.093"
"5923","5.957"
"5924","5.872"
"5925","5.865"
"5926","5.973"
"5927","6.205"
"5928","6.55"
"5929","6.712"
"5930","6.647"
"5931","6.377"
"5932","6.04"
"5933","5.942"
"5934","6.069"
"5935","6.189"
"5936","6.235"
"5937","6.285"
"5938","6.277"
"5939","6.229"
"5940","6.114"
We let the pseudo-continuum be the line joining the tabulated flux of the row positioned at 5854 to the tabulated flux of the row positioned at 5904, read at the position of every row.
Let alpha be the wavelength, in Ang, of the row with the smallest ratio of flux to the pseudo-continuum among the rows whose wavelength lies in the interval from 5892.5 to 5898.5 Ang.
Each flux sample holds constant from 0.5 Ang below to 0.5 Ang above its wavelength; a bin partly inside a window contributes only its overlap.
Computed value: 5896 Ang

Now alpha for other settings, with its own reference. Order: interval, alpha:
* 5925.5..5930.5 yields 5926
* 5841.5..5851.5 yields 5851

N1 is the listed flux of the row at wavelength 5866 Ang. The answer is 6.43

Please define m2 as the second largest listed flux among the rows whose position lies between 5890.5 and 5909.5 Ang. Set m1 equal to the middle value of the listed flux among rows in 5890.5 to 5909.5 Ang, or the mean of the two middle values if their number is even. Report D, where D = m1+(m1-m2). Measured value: 4.7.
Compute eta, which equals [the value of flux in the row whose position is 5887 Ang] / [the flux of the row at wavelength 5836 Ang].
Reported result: 0.93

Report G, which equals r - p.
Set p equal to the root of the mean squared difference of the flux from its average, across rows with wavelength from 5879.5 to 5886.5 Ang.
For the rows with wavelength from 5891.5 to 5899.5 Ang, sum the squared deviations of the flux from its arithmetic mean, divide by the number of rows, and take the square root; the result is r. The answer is 0.25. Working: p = 0.152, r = 0.41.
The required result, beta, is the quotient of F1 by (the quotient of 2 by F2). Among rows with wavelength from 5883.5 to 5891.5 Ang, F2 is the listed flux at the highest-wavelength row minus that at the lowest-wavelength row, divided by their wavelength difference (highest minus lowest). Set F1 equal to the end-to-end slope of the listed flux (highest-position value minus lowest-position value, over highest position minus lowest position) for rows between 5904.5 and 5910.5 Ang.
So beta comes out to -0.0098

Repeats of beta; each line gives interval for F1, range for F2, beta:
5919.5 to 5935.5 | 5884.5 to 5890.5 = 0.0072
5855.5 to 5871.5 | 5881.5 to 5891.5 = -0.0002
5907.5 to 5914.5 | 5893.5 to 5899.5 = -0.0003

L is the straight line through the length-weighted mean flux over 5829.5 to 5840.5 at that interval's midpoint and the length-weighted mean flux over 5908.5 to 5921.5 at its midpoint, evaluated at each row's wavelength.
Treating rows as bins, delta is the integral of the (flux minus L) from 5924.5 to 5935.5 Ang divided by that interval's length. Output -0.20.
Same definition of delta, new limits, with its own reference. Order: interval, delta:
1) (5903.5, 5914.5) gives -0.19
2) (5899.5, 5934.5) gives -0.22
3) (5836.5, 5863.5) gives -0.19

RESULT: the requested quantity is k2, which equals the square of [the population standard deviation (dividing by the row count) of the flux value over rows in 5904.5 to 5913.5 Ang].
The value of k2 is 0.059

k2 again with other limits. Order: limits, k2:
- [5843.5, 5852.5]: 0.115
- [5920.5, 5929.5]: 0.085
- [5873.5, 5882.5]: 0.022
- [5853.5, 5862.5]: 0.114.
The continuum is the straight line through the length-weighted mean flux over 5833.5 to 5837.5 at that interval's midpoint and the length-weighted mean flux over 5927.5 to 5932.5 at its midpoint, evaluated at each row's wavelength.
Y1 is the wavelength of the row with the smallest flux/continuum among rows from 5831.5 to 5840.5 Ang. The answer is 5835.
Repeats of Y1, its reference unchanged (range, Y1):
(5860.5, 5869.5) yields 5864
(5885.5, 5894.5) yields 5890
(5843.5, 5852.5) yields 5851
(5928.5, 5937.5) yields 5933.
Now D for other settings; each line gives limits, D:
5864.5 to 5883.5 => 6.2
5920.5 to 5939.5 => 5.8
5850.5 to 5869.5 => 6.0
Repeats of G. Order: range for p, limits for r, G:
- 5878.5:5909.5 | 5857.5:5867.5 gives -0.59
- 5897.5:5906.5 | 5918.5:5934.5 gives 0.01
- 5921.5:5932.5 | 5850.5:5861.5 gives 0.04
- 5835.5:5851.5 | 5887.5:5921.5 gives 0.62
